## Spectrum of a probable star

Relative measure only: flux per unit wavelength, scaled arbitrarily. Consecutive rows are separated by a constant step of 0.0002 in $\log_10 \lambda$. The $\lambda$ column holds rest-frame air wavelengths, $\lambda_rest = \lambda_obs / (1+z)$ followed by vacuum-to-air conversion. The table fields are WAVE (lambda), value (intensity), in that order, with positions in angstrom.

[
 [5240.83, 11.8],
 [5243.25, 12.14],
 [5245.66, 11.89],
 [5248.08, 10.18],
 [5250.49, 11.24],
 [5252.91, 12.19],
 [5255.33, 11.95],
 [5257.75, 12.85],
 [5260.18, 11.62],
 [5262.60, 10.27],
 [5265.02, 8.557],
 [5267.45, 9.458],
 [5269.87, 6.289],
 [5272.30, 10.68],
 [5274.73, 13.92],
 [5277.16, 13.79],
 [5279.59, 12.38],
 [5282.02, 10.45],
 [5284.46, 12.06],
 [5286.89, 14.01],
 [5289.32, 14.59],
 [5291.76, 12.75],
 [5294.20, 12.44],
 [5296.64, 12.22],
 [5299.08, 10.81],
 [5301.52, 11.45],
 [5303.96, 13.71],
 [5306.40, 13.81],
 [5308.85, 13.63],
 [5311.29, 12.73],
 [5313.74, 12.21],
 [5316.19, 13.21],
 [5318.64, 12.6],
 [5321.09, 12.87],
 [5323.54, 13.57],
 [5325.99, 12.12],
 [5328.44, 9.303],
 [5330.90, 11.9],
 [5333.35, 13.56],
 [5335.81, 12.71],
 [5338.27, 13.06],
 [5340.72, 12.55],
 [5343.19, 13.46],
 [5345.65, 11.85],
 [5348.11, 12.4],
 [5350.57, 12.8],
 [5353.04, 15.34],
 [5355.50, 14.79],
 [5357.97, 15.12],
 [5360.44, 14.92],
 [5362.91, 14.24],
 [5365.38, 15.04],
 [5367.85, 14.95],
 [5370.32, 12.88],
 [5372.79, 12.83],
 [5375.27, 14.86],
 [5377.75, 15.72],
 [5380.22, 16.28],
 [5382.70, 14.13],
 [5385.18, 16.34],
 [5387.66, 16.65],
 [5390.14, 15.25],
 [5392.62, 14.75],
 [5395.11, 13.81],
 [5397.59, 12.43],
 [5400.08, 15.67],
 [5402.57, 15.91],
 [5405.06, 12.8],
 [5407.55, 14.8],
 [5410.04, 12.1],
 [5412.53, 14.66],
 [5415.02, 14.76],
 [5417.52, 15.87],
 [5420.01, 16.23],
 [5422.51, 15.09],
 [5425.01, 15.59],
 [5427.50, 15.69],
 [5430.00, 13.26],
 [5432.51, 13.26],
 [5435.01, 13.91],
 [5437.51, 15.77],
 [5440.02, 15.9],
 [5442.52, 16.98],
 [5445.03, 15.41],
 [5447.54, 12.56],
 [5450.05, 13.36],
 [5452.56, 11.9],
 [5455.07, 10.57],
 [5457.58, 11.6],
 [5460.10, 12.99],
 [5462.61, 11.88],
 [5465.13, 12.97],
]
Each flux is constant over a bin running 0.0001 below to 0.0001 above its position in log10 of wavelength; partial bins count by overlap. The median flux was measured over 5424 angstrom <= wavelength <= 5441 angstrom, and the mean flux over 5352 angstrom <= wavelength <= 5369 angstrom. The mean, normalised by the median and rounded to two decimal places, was 0.96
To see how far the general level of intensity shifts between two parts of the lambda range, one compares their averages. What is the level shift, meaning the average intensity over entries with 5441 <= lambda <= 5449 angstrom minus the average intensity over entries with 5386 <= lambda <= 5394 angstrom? -0.6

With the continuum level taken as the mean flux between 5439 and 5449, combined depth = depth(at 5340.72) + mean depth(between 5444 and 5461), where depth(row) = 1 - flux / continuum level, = 0.34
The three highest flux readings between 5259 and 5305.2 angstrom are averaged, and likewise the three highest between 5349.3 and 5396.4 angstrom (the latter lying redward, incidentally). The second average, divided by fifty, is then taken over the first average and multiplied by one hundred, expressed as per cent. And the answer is 2.32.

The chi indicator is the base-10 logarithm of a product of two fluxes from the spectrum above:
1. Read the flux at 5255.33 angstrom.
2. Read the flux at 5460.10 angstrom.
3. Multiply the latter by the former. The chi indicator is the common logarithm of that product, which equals 2.19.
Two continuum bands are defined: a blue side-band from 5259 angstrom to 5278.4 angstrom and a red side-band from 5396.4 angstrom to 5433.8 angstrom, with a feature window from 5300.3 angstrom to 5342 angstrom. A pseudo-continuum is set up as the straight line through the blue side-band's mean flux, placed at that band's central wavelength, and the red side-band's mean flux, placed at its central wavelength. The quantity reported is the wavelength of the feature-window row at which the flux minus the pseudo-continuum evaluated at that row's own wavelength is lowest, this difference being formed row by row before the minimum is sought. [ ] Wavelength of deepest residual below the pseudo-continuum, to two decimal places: 5328.44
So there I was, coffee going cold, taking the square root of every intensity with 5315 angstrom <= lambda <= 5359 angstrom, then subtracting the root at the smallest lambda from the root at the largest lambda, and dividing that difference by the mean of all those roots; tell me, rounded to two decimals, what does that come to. 0.07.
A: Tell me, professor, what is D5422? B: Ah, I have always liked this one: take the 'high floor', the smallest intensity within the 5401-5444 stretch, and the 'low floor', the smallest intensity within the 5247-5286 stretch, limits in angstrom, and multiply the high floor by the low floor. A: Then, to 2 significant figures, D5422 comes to 76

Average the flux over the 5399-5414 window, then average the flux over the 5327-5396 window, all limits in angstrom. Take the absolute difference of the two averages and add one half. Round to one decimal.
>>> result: 0.8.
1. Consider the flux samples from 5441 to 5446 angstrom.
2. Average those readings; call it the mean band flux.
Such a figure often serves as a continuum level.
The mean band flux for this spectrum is 16.2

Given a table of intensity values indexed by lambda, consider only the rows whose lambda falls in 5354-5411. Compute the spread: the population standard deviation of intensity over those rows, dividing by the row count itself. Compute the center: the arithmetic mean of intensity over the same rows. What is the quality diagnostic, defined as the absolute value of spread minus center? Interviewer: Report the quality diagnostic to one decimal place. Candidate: 13.4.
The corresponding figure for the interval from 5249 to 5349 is 10.5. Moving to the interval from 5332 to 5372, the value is 12.6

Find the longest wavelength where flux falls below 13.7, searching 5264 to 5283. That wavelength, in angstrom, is 5282.02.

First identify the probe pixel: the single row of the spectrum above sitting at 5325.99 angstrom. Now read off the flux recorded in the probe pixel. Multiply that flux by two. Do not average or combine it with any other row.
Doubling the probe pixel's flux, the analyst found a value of 24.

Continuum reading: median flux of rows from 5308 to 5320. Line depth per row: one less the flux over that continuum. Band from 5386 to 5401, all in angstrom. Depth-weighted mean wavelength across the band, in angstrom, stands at 5392.4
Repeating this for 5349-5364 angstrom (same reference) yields 5357.5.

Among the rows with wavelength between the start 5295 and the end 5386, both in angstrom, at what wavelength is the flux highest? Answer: 5385.18 angstrom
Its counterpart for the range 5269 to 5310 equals 5289.32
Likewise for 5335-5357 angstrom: 5353.04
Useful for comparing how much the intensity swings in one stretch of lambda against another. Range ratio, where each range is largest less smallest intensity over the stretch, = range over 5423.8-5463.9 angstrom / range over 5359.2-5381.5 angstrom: 1.86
